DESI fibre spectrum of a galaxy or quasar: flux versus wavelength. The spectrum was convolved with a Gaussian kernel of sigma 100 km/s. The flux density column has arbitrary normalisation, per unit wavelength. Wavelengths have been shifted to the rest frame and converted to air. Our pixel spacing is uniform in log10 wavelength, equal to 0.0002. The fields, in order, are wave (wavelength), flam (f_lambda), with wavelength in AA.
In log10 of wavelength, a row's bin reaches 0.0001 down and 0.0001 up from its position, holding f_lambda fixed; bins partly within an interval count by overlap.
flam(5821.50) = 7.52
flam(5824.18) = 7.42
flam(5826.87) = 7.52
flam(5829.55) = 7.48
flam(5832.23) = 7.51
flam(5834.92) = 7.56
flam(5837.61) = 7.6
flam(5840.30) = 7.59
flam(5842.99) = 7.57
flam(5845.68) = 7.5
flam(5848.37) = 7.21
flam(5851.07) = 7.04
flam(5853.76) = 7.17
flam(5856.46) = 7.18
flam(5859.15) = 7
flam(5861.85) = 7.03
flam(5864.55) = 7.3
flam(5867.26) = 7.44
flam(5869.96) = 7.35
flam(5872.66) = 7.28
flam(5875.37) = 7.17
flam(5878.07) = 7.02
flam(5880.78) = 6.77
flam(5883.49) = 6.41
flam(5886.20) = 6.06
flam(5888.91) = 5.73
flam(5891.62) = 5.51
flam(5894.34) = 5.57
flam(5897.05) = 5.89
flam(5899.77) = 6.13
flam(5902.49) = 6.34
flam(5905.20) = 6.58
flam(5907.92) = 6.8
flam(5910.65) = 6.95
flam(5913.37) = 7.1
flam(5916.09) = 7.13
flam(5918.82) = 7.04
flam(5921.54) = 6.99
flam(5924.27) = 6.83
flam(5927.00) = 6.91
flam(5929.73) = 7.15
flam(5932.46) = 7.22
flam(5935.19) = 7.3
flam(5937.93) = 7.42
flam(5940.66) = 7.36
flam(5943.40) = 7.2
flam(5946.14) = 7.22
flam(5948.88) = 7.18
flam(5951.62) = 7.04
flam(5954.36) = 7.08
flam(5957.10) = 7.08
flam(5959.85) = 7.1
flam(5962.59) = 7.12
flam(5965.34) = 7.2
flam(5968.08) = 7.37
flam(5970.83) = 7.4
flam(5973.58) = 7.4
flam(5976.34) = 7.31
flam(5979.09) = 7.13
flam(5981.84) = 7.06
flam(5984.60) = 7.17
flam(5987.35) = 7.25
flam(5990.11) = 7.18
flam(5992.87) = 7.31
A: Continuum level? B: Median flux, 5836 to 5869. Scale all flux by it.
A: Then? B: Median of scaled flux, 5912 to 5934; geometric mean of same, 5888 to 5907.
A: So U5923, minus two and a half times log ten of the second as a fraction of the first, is 0.19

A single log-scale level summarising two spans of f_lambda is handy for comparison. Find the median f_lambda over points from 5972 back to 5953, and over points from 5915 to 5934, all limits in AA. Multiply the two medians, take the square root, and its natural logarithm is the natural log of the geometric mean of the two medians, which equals 1.96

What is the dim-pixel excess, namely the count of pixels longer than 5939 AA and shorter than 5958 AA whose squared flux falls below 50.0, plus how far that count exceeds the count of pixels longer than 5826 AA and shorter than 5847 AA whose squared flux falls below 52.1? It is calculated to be 2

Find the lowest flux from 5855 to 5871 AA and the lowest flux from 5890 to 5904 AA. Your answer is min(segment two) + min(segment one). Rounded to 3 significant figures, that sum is 12.5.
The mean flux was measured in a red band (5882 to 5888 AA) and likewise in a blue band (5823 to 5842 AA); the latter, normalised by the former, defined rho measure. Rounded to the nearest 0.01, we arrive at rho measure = 1.21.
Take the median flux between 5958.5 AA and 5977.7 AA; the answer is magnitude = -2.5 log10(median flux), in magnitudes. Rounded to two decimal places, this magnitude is -2.16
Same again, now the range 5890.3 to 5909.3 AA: -1.97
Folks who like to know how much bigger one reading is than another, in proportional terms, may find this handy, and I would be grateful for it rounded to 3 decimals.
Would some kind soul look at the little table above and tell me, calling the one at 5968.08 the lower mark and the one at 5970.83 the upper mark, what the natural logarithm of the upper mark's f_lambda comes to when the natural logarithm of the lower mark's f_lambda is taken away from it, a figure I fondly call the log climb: 0.004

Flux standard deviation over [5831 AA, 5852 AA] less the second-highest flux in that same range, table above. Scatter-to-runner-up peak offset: -7.4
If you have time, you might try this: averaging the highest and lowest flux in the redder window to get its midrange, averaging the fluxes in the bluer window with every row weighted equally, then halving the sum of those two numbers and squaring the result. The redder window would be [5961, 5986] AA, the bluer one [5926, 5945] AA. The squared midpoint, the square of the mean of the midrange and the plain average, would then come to 52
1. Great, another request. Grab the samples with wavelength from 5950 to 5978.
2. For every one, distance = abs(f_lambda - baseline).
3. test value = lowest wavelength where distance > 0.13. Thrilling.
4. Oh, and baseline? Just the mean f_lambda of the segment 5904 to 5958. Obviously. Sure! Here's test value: 5968.08 AA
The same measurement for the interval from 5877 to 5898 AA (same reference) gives 5880.78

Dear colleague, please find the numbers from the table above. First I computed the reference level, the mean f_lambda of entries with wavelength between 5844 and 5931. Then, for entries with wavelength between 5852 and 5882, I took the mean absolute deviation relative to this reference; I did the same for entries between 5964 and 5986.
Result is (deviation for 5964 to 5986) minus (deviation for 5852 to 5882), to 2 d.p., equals 0.09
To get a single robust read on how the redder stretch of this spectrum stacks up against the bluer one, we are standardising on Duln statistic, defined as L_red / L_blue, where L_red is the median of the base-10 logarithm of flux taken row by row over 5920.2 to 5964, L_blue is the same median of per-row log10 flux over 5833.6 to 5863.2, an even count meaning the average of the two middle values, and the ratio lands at 0.99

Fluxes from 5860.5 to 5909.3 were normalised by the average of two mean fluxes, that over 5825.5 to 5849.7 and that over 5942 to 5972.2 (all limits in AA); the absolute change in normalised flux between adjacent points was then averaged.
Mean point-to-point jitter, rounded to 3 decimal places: 0.029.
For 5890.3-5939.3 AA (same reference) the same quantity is 0.020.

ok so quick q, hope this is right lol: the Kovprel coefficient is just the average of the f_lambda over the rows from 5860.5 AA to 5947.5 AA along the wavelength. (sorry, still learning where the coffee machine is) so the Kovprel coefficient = 6.8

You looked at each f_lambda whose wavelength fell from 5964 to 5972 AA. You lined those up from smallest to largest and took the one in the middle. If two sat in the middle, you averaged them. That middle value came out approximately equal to 7.37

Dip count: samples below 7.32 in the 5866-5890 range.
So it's 7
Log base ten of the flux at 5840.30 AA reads 0.8802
